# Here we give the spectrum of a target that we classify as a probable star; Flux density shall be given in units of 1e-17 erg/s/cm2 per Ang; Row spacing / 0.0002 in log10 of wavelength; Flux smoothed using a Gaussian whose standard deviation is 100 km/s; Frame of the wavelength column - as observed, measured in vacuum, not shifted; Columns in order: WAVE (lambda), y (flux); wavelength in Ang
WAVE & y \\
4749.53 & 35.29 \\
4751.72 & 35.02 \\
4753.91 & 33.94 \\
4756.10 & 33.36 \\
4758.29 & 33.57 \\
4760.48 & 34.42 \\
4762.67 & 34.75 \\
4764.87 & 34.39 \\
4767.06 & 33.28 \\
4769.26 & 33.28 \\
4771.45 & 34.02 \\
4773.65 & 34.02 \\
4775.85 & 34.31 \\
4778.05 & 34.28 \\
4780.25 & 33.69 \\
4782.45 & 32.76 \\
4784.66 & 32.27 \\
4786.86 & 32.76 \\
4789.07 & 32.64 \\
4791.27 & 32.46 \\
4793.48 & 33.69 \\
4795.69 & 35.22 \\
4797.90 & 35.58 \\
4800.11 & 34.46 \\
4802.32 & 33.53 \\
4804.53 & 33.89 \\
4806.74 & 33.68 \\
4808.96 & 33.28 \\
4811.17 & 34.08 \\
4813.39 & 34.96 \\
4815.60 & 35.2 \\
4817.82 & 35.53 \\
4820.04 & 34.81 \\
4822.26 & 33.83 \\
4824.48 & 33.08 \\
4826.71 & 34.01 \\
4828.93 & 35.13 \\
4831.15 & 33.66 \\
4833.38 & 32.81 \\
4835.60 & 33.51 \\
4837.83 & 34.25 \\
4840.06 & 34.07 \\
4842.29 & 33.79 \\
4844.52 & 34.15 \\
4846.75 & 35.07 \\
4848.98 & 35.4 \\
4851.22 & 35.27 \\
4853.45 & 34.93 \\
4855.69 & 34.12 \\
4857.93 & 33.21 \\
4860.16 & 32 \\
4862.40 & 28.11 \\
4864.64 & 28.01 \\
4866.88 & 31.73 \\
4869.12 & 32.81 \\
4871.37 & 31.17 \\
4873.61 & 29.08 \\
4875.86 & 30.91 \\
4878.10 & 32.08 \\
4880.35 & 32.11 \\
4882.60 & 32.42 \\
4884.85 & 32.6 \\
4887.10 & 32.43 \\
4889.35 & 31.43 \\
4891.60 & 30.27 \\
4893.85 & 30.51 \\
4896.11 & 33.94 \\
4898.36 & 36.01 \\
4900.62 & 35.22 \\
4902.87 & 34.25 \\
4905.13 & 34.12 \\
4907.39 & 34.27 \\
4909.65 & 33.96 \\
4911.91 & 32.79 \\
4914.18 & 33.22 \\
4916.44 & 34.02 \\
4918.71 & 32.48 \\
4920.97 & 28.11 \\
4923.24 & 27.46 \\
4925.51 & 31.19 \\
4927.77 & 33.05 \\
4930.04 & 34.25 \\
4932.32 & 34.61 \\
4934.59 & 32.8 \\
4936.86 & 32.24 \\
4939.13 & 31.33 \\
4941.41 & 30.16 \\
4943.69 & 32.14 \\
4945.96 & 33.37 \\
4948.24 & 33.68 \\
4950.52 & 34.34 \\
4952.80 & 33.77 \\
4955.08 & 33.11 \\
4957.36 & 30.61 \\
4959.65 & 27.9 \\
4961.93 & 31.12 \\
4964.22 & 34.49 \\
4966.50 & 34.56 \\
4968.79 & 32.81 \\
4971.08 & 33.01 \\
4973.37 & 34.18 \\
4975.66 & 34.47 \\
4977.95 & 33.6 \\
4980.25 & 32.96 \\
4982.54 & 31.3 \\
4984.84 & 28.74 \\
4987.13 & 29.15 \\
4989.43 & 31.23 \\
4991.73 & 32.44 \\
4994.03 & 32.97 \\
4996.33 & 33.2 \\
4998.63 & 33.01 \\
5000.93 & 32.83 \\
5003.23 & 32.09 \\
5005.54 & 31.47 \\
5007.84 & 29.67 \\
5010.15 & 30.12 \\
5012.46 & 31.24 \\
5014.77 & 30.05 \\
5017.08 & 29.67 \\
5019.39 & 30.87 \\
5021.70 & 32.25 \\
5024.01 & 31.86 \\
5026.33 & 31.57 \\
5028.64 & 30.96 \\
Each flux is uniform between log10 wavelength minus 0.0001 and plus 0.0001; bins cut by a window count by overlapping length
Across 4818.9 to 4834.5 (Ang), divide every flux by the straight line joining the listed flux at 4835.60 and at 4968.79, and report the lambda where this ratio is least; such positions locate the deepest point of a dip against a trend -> 4833.38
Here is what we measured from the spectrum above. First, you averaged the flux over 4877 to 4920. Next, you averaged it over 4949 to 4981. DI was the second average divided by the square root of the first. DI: 5.73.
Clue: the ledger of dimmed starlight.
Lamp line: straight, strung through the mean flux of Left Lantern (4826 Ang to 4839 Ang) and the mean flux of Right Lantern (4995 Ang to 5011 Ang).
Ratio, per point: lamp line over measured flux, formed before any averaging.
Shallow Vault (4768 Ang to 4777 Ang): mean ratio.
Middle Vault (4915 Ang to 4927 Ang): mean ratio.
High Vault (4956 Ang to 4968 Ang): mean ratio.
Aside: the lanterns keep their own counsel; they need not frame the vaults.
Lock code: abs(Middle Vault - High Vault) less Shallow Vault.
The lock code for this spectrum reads -0.97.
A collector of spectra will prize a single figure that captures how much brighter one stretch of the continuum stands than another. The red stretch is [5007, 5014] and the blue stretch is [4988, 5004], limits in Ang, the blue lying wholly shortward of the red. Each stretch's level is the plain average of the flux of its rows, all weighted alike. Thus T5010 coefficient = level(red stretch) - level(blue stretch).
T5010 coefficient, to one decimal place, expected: -2.2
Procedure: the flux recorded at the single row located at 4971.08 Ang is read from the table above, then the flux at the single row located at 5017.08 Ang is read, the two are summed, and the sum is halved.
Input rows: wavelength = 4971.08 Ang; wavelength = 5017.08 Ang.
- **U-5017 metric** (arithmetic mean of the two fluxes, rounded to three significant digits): 31.3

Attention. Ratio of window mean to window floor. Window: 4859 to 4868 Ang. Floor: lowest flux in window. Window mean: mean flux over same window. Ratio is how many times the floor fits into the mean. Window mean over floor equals 1.07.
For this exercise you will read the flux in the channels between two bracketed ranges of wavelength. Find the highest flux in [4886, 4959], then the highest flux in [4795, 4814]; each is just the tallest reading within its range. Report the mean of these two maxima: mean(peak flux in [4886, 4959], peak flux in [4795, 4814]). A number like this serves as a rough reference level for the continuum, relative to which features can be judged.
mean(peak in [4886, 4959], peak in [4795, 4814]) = 35.8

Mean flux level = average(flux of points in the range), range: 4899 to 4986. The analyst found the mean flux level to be 32.6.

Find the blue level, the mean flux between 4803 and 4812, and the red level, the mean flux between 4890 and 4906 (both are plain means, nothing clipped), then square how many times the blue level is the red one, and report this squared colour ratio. 1.02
